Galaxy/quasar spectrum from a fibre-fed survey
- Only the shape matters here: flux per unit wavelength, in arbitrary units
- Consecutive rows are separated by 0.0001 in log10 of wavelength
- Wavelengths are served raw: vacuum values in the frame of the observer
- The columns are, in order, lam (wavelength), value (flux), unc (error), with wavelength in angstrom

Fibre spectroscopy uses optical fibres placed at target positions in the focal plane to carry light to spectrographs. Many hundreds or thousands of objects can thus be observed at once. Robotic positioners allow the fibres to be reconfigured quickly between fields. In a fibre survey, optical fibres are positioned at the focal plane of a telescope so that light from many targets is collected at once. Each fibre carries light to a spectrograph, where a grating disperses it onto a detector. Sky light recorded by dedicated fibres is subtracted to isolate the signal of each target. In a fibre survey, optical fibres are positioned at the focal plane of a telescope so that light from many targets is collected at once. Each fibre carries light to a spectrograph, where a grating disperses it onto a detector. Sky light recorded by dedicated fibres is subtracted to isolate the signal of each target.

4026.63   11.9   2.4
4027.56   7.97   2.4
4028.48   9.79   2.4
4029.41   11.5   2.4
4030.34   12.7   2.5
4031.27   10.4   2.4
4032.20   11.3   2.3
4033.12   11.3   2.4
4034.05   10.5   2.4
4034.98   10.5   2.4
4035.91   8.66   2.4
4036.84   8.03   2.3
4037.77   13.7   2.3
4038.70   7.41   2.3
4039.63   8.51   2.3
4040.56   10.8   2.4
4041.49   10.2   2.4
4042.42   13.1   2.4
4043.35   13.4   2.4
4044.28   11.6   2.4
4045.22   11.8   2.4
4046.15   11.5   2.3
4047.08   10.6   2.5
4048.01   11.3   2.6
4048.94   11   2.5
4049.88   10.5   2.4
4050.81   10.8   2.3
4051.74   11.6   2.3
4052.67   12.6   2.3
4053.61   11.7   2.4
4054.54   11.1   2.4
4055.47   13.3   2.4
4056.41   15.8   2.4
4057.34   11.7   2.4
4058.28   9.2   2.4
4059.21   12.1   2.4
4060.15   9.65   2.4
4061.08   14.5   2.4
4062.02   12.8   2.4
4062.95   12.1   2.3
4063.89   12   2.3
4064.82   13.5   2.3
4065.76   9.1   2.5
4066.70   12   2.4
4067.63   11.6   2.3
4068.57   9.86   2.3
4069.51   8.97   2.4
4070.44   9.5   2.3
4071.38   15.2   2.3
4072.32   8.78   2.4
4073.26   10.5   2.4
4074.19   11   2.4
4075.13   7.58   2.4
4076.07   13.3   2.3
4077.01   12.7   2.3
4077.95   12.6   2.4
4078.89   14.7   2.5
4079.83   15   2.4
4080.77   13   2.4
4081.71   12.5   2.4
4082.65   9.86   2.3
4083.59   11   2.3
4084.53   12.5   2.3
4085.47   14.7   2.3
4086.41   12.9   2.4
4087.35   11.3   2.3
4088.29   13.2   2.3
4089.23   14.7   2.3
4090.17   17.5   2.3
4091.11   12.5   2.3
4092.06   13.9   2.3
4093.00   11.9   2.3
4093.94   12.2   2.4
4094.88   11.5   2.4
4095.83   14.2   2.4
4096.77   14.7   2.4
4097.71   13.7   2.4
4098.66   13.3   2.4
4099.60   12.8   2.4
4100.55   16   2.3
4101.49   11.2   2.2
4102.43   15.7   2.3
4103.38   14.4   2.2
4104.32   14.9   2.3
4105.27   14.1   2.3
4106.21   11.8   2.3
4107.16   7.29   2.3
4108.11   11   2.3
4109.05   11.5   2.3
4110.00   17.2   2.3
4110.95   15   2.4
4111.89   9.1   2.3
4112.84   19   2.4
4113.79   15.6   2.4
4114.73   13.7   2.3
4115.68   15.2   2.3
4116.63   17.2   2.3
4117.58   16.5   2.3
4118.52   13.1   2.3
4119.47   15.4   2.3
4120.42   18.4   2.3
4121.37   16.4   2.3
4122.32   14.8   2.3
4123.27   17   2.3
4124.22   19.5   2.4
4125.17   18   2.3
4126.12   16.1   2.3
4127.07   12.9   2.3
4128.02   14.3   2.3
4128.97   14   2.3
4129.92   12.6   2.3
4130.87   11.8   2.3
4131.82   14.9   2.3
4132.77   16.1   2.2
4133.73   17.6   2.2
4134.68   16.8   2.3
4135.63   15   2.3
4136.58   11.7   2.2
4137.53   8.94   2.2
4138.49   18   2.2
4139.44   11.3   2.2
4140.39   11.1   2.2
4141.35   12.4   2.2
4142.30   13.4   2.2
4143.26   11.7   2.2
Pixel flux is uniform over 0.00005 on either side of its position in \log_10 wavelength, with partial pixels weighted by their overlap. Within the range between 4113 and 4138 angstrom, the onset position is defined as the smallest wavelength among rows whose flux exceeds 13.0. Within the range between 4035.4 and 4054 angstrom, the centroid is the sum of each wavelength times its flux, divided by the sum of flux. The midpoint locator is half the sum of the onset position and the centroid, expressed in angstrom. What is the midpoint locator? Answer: 4079.4 angstrom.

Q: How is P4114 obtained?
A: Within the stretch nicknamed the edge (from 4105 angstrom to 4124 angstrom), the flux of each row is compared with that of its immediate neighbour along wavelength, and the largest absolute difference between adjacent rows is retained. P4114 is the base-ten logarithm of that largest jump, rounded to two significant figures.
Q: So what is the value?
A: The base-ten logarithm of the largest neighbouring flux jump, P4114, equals 1.0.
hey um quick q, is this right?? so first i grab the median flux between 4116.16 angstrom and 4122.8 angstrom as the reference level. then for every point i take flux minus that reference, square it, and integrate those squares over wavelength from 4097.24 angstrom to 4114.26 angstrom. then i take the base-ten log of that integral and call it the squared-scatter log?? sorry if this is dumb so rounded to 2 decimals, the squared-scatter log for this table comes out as 2.44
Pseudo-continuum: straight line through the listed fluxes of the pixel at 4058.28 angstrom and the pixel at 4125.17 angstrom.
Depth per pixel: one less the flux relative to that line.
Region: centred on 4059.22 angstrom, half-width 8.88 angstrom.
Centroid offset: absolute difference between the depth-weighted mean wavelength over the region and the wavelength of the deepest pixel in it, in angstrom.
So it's 8.3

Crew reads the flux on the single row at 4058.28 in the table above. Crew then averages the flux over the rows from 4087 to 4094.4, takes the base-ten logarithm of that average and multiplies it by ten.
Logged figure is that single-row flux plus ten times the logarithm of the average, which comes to 20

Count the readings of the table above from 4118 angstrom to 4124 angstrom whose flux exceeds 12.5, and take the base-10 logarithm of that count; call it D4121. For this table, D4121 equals 0.78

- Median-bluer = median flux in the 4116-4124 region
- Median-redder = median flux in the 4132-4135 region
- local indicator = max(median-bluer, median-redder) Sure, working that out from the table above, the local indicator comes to 17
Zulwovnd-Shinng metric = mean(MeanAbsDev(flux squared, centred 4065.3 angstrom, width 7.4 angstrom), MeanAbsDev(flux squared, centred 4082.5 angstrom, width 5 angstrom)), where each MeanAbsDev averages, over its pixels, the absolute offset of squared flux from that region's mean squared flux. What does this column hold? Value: 24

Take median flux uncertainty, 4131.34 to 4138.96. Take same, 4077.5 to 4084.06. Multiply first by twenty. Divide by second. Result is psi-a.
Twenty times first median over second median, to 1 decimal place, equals 18.3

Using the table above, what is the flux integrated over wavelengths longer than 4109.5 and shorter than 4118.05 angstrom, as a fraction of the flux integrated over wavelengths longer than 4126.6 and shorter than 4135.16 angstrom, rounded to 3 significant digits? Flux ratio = 1.05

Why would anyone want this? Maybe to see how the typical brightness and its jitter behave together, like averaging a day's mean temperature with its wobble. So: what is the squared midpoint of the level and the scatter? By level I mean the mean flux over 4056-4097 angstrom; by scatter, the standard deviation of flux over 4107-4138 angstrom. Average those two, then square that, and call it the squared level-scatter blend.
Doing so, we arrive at 58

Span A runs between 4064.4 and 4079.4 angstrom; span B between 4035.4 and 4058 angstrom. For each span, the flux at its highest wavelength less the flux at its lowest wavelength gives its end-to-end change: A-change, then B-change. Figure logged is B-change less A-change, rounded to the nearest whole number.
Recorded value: 2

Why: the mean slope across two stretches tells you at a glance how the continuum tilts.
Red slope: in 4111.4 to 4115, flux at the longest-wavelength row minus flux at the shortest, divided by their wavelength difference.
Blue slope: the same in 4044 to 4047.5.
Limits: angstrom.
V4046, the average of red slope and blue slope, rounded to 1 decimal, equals 0.6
